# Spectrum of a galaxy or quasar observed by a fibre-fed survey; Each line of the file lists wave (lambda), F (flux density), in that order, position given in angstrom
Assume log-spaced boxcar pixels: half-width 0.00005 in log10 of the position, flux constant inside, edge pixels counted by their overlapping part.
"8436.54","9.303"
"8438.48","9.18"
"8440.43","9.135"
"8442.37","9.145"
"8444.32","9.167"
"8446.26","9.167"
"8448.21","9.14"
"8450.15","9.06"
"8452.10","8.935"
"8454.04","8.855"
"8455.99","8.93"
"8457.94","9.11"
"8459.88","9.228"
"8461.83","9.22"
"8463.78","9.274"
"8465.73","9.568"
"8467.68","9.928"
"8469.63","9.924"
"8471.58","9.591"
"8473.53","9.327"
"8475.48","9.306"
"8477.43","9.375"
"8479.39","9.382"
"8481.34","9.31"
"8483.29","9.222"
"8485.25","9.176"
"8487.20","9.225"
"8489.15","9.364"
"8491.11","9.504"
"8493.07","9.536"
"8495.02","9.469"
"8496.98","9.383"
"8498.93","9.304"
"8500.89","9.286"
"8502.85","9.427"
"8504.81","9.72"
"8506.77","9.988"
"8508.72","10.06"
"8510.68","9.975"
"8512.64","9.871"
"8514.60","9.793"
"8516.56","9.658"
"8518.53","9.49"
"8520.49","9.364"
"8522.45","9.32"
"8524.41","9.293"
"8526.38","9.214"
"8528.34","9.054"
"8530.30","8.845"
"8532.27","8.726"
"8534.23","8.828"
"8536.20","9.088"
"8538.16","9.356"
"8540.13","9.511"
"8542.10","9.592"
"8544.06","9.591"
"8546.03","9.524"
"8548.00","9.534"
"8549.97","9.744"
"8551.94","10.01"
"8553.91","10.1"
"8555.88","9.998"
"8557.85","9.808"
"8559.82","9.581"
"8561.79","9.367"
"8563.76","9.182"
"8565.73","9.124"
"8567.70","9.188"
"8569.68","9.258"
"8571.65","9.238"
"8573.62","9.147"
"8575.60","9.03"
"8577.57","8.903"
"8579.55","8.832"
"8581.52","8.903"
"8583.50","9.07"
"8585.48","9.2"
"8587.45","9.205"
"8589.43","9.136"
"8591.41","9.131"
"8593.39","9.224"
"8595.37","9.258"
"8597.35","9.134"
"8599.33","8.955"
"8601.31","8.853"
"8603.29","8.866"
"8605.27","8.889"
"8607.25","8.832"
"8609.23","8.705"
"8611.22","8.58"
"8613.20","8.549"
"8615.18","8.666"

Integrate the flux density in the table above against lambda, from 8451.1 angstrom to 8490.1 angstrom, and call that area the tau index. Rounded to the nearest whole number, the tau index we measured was 363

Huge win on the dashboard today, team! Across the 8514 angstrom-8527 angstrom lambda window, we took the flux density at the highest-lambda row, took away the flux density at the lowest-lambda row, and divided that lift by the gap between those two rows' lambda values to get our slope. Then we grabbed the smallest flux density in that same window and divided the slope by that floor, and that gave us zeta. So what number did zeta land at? -0.005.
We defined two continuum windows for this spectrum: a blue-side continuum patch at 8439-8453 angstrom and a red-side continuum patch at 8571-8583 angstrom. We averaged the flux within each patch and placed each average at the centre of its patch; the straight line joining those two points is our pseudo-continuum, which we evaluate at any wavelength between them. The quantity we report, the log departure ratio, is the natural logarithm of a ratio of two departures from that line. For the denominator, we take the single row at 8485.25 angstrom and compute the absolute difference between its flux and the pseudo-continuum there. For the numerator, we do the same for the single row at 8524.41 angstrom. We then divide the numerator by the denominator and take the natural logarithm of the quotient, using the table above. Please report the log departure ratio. 0.9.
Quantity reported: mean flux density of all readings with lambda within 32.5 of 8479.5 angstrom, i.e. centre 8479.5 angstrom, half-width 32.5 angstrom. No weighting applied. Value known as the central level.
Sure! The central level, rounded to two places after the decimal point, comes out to 9.40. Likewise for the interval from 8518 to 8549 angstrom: 9.27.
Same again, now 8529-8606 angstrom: 9.25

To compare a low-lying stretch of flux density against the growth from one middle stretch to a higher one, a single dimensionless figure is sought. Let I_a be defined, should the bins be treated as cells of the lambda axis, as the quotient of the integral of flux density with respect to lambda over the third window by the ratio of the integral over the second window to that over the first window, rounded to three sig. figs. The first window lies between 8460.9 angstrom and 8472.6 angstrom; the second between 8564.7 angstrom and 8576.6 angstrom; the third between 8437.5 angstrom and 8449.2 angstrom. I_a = 110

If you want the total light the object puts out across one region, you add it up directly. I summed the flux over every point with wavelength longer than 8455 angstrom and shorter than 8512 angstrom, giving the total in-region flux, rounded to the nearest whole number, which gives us 274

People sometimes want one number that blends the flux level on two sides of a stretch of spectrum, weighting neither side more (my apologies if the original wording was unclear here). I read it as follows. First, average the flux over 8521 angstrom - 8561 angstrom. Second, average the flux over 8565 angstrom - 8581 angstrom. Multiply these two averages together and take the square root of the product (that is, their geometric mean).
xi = 9.26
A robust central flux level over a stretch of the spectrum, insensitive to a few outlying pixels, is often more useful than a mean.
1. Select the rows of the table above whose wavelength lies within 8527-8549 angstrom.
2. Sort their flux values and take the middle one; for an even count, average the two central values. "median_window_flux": 9.36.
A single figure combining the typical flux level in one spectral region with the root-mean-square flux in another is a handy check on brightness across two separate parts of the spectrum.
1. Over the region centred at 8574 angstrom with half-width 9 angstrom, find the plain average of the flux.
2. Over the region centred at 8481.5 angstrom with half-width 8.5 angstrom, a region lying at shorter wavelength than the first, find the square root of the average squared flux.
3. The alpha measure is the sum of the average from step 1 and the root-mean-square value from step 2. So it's 18.4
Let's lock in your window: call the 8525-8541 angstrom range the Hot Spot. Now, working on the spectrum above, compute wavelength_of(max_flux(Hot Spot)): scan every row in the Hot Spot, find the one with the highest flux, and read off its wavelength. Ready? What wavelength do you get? 8540.13 angstrom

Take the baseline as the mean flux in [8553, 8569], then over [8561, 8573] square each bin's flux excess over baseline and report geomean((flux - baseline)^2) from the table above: 0.09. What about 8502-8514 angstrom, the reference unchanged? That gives 0.09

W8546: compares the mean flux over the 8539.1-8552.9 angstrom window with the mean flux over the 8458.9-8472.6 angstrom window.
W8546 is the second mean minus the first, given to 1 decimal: -0.1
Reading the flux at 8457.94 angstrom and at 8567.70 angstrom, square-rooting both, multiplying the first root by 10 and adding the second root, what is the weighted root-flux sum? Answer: 33.2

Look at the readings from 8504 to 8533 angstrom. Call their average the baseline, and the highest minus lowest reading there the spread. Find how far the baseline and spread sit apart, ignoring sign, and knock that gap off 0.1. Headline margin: -8.06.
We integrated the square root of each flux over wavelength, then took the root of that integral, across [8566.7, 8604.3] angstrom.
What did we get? 10.6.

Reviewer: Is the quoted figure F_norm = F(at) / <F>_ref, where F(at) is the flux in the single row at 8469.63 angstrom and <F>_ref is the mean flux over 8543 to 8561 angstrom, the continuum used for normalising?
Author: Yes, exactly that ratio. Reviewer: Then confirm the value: 1.02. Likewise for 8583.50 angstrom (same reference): 0.93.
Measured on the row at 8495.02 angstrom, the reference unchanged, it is 0.97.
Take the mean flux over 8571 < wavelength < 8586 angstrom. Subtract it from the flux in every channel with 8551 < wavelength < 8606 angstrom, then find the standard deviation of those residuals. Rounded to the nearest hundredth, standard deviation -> 0.35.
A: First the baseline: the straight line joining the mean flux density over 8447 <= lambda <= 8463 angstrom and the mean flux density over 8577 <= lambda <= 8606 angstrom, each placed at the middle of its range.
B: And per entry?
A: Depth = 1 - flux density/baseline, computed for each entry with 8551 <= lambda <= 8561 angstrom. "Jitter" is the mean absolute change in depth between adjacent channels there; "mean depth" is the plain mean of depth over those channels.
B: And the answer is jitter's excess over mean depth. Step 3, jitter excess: 0.11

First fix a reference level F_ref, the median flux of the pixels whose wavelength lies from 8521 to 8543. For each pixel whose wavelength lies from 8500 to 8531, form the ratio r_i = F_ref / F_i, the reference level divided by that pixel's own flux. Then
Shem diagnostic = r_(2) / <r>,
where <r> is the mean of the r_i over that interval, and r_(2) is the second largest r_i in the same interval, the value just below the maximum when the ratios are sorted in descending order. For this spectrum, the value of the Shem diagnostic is 1.05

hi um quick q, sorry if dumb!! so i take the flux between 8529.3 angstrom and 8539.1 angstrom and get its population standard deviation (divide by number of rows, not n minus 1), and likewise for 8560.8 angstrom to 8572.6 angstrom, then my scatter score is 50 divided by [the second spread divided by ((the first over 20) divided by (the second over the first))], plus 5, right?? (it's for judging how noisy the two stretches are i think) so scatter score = 27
